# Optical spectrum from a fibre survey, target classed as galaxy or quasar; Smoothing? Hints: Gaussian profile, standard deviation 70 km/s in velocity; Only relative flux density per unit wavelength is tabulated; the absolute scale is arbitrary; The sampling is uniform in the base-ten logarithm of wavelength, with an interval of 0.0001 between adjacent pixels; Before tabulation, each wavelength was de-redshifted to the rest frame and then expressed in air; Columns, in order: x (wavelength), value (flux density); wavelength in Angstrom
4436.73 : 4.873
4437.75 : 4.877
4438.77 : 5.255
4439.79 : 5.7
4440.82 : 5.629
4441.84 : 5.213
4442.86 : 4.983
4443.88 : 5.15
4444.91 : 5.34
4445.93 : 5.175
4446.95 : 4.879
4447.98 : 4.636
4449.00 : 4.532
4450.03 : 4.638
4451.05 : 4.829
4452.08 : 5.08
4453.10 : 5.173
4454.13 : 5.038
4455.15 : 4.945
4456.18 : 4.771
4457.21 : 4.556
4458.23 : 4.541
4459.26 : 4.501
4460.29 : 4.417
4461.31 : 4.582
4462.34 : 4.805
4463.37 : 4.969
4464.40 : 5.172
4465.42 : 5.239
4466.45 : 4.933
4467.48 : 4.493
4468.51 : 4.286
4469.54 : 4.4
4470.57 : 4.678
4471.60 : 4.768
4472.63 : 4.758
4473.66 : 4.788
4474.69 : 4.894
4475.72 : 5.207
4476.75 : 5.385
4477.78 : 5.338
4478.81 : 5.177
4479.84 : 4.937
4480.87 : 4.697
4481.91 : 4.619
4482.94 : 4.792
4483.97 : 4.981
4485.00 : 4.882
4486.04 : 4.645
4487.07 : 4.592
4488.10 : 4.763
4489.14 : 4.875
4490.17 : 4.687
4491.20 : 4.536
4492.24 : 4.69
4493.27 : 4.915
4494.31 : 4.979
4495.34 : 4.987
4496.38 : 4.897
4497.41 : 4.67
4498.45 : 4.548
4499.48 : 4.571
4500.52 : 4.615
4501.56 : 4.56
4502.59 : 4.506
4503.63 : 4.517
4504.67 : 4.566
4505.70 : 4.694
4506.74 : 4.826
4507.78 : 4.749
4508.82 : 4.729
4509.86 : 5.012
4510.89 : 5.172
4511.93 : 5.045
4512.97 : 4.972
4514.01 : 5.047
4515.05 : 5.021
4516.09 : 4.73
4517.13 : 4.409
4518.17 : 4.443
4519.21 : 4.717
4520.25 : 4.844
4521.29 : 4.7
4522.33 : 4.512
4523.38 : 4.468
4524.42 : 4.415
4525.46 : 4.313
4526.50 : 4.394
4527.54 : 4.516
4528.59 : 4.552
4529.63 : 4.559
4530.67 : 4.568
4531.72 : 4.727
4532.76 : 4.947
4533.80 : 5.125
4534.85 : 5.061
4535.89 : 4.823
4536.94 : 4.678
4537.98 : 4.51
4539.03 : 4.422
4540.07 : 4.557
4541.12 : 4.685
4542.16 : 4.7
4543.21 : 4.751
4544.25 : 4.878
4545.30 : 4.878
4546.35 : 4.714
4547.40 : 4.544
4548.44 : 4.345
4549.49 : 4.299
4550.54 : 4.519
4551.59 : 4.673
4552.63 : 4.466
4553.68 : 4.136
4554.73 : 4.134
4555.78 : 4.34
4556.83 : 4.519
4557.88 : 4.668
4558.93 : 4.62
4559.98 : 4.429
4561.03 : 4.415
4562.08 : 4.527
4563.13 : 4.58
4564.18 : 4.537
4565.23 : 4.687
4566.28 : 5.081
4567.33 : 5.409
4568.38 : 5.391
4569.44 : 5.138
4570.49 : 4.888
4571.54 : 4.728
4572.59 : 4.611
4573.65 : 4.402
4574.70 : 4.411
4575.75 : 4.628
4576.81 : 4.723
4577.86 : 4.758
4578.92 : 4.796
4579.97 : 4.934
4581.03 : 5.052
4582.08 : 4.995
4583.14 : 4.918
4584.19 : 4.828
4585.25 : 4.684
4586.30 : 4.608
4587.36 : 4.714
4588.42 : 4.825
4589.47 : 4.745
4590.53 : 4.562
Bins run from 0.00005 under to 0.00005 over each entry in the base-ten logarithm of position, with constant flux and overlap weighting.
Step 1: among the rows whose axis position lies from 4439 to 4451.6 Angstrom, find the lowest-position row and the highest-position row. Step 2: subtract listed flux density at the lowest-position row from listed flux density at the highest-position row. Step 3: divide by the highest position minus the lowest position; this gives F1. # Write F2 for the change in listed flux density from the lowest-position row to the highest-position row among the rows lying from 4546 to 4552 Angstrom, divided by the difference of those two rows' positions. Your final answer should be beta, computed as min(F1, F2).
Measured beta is -0.08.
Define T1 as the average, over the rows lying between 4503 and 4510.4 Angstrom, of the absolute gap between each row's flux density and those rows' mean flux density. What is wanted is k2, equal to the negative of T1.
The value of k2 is -0.12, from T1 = 0.12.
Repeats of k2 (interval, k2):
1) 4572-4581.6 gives -0.17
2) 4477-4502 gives -0.17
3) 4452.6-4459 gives -0.21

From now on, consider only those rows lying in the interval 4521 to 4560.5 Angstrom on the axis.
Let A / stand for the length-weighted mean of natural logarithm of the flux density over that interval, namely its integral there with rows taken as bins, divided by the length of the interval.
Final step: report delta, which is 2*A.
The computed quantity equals 3.04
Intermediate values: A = 1.52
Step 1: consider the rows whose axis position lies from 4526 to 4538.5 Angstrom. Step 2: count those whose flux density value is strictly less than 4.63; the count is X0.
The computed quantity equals 6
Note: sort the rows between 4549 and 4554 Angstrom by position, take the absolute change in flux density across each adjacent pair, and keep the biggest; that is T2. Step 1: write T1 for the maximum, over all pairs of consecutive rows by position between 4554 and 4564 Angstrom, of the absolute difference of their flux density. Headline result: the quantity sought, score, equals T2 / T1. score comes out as 1.60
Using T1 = 0.21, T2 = 0.33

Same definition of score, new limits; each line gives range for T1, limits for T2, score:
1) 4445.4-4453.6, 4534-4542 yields 0.80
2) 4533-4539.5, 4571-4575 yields 0.88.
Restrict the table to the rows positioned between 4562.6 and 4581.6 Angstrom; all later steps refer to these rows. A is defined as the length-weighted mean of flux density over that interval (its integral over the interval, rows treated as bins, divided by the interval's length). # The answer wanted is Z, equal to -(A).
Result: -4.82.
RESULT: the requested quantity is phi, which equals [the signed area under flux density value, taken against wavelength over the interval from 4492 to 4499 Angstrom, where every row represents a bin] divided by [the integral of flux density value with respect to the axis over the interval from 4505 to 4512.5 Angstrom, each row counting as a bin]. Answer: 0.92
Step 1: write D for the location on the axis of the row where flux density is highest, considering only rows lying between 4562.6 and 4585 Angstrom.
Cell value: 4567.33 Angstrom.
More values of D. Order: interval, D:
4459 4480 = 4476.75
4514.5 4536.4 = 4533.80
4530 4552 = 4533.80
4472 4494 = 4476.75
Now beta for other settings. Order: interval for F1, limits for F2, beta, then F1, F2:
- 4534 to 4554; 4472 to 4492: -0.05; -0.049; -0.012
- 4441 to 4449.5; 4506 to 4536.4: -0.10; -0.095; 0.000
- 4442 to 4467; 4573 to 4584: 0.00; -0.002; 0.054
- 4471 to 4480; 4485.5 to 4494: 0.02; 0.021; 0.037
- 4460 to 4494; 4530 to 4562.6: 0.00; 0.015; -0.001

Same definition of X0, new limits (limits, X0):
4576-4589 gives 1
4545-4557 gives 9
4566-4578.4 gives 4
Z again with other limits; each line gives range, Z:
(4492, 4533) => -4.70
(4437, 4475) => -4.88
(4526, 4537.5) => -4.72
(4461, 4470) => -4.77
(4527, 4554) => -4.64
